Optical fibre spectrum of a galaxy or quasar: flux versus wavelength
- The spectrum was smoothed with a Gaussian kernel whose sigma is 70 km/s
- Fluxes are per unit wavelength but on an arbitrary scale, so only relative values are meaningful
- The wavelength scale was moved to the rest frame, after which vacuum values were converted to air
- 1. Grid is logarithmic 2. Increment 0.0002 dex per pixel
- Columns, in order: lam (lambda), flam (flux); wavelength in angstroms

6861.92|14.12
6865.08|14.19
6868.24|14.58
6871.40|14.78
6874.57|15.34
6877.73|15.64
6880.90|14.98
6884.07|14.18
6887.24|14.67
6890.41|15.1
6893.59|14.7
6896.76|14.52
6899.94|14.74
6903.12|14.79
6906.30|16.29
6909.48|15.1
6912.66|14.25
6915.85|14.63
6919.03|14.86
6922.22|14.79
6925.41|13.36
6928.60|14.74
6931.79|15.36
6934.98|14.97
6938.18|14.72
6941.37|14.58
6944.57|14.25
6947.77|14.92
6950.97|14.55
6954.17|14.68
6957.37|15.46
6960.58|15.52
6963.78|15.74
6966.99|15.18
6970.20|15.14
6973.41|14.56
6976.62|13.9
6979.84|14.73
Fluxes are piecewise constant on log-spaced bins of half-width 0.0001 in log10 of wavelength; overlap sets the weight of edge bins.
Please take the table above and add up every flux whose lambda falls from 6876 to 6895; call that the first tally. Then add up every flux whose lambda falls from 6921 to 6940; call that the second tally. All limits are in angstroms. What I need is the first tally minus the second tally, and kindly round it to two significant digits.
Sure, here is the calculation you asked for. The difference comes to 1.3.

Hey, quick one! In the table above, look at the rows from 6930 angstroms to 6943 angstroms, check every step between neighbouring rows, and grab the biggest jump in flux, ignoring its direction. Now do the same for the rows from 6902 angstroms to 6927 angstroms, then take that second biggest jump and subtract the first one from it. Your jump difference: 1.1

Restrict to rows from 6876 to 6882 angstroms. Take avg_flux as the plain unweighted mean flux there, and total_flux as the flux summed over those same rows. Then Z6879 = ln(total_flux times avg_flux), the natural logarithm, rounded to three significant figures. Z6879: 6.15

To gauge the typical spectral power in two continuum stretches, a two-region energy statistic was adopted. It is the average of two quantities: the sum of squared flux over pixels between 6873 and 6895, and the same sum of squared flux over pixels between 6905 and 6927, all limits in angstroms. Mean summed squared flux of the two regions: 1547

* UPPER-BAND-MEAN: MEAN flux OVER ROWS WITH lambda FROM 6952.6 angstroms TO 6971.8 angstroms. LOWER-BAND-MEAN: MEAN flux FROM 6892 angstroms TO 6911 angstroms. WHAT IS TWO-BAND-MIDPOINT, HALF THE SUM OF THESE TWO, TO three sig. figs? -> 15.2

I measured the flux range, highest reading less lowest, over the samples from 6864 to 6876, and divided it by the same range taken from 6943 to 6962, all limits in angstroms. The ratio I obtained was 0.9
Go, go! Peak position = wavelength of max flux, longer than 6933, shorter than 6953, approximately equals 6934.98 angstroms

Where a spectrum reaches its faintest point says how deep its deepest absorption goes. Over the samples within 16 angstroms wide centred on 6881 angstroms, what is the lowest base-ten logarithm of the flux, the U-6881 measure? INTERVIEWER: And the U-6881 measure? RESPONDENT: 1.15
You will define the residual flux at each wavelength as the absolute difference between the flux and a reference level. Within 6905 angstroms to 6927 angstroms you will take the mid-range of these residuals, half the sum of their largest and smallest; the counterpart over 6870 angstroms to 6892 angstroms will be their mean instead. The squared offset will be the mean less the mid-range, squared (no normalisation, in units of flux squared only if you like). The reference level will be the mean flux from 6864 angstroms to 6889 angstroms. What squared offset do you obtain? 0.14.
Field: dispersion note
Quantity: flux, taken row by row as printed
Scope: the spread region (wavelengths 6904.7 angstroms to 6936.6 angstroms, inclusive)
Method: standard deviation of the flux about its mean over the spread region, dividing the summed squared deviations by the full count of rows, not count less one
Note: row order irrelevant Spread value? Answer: 0.71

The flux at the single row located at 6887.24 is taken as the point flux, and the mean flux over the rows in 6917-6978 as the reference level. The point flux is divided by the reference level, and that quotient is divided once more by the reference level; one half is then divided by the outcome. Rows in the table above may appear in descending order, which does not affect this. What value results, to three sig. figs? 7.47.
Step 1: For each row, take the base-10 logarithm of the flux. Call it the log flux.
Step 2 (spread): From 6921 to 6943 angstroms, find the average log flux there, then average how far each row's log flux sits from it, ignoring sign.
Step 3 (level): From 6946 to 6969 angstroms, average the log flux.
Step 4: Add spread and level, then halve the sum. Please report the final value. 0.596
